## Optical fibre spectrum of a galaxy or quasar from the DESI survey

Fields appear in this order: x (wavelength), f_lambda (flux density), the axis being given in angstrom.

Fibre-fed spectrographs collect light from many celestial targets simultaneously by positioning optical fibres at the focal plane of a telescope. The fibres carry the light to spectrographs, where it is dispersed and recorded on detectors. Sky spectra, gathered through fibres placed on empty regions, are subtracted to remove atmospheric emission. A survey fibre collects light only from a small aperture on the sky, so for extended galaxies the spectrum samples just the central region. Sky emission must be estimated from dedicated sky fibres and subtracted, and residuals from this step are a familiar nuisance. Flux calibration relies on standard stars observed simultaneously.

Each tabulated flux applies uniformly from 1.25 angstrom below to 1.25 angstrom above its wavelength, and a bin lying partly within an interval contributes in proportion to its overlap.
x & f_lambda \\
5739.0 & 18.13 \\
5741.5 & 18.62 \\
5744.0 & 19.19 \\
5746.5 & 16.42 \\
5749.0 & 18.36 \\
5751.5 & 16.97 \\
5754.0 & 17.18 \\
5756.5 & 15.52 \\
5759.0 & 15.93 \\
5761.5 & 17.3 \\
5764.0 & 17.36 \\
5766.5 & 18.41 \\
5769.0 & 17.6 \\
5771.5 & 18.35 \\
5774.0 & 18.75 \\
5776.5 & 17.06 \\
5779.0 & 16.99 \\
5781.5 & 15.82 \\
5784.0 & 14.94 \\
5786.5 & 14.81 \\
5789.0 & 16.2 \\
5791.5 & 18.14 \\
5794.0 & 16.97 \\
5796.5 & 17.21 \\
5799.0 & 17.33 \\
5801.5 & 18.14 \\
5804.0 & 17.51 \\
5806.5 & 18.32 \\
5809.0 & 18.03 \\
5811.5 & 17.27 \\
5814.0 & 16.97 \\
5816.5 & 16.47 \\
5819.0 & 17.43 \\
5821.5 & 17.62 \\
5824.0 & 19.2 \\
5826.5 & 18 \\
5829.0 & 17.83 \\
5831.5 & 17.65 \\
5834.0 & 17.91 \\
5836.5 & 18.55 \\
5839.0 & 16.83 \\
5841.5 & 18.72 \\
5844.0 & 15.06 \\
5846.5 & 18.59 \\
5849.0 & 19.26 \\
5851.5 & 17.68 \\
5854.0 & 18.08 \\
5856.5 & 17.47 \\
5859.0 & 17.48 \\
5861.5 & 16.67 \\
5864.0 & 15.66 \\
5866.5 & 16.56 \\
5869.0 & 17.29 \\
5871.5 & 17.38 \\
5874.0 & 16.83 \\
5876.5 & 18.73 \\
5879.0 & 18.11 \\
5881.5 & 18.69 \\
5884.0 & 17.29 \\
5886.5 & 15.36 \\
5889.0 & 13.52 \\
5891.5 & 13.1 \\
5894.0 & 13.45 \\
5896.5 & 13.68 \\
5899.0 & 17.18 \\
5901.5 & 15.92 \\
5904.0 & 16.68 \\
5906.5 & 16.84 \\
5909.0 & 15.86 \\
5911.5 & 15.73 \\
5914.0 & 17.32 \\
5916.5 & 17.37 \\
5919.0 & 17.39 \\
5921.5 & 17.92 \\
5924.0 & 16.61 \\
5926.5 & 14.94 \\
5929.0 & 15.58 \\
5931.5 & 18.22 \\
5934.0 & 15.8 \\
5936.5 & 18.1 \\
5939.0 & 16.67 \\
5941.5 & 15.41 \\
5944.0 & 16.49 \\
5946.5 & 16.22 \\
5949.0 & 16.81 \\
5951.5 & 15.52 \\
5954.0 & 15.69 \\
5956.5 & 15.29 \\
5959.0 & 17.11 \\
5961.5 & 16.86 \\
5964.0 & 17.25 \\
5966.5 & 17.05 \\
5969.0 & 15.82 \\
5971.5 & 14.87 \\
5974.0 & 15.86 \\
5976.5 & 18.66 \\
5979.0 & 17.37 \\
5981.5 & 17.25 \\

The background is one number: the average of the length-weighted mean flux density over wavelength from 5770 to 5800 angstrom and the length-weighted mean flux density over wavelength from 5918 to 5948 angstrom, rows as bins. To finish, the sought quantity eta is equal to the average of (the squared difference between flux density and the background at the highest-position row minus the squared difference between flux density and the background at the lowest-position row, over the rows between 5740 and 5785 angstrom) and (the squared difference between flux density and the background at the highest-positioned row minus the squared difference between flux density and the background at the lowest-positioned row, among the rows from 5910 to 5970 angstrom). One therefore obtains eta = -0.2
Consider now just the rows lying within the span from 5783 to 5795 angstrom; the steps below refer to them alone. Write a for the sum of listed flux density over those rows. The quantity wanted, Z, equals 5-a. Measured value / -76.1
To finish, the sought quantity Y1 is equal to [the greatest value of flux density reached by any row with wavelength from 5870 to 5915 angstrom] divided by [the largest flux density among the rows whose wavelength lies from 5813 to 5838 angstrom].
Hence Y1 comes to 0.98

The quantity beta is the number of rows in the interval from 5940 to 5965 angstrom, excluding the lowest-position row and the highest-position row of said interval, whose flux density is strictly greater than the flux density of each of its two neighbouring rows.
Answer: 4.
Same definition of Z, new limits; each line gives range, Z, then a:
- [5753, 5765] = -78.3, 83.3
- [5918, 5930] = -77.4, 82.4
